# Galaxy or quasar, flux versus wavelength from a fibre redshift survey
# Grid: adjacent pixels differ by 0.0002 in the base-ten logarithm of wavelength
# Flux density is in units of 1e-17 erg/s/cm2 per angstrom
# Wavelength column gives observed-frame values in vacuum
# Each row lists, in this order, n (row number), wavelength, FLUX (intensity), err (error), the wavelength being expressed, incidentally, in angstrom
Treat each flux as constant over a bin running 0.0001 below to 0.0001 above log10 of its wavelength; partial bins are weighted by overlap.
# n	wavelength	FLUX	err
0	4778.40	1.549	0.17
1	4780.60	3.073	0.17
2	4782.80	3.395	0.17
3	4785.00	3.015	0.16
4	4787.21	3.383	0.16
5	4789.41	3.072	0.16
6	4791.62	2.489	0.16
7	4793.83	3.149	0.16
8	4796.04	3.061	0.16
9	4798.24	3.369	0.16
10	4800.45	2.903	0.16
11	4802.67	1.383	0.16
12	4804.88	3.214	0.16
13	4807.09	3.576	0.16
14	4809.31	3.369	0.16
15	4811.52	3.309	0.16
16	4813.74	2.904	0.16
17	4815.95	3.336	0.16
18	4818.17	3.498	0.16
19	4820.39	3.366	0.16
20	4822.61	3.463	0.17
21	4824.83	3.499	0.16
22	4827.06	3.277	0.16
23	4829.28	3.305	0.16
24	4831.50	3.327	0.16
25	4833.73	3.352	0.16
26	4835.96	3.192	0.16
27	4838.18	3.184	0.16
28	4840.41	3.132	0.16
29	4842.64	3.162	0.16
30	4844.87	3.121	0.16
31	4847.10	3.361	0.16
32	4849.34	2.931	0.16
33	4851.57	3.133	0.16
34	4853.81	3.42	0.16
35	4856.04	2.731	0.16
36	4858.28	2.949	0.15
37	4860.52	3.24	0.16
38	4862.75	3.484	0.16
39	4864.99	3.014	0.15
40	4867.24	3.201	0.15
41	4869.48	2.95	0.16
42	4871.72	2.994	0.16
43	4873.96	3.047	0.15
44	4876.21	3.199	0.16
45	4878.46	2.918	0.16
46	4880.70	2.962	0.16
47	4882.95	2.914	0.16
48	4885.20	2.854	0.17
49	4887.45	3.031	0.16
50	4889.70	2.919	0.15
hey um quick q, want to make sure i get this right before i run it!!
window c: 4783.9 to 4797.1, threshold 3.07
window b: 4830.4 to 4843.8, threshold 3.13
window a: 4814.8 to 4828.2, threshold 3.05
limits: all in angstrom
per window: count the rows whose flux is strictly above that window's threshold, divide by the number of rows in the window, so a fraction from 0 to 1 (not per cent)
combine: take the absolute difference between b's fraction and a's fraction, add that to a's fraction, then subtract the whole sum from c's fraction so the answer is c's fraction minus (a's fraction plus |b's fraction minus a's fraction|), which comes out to -0.50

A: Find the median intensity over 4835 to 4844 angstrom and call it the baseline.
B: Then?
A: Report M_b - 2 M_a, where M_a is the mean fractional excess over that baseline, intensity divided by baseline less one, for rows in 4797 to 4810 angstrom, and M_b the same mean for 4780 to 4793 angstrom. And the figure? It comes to 0.10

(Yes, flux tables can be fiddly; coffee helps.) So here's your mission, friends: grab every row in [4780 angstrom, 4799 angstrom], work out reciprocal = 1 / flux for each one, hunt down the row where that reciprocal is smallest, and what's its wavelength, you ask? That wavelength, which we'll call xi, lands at 4782.80 angstrom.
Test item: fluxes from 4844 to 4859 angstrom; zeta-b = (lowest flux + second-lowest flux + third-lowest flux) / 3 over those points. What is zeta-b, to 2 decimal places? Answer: 2.87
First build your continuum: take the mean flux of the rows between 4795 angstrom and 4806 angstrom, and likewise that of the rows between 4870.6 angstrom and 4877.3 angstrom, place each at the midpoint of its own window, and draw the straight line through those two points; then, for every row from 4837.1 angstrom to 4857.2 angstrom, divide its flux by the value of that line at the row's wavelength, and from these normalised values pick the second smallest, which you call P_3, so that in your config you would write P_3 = 0.98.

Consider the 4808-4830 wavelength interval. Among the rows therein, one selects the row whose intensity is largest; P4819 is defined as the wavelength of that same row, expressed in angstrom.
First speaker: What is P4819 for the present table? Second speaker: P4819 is 4824.83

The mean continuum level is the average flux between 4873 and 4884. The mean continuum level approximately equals 3.01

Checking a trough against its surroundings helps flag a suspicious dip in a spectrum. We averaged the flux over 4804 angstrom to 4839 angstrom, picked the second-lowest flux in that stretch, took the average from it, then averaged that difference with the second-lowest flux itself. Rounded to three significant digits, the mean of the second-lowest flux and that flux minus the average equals 1.52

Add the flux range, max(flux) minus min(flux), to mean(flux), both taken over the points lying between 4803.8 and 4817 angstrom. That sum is 3.96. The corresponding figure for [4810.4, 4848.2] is 3.88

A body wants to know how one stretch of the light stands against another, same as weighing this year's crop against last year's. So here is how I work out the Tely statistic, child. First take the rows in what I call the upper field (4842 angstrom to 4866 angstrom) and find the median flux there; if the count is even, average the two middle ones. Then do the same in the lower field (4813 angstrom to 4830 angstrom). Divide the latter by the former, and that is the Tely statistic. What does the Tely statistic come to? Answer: 1.07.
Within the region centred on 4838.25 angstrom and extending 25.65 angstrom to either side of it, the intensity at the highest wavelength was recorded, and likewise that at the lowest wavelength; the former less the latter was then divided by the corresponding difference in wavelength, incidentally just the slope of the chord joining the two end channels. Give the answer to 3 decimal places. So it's 0.012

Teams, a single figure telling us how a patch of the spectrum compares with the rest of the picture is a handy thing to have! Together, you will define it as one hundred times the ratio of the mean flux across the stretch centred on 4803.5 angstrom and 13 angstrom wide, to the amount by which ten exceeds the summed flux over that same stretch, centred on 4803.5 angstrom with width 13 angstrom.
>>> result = -38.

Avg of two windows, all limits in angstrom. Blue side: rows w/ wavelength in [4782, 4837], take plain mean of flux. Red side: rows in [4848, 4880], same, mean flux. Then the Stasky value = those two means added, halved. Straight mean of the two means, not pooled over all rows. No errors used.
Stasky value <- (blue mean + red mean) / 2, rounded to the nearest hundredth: 3.13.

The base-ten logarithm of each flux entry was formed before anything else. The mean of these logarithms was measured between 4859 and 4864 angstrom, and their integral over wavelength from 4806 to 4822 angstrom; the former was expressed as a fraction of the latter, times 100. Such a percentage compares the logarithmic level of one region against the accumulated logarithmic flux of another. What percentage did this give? 6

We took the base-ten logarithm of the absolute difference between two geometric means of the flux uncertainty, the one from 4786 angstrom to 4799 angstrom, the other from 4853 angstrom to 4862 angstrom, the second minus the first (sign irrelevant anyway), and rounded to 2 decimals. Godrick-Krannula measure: -2.59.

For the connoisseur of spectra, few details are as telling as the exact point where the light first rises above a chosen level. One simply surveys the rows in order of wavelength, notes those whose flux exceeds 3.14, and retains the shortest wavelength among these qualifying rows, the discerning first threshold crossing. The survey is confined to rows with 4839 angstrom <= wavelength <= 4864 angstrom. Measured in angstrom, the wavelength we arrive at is 4842.64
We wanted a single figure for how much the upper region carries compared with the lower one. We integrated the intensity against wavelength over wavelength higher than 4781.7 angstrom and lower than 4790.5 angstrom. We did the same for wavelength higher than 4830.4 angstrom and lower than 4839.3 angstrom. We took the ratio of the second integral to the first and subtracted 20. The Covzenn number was -19.0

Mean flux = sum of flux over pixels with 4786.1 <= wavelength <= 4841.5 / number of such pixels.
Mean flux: 3.16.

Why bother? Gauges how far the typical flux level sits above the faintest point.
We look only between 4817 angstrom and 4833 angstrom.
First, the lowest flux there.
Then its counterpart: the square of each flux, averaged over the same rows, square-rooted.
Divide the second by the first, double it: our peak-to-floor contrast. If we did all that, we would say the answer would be 2.07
